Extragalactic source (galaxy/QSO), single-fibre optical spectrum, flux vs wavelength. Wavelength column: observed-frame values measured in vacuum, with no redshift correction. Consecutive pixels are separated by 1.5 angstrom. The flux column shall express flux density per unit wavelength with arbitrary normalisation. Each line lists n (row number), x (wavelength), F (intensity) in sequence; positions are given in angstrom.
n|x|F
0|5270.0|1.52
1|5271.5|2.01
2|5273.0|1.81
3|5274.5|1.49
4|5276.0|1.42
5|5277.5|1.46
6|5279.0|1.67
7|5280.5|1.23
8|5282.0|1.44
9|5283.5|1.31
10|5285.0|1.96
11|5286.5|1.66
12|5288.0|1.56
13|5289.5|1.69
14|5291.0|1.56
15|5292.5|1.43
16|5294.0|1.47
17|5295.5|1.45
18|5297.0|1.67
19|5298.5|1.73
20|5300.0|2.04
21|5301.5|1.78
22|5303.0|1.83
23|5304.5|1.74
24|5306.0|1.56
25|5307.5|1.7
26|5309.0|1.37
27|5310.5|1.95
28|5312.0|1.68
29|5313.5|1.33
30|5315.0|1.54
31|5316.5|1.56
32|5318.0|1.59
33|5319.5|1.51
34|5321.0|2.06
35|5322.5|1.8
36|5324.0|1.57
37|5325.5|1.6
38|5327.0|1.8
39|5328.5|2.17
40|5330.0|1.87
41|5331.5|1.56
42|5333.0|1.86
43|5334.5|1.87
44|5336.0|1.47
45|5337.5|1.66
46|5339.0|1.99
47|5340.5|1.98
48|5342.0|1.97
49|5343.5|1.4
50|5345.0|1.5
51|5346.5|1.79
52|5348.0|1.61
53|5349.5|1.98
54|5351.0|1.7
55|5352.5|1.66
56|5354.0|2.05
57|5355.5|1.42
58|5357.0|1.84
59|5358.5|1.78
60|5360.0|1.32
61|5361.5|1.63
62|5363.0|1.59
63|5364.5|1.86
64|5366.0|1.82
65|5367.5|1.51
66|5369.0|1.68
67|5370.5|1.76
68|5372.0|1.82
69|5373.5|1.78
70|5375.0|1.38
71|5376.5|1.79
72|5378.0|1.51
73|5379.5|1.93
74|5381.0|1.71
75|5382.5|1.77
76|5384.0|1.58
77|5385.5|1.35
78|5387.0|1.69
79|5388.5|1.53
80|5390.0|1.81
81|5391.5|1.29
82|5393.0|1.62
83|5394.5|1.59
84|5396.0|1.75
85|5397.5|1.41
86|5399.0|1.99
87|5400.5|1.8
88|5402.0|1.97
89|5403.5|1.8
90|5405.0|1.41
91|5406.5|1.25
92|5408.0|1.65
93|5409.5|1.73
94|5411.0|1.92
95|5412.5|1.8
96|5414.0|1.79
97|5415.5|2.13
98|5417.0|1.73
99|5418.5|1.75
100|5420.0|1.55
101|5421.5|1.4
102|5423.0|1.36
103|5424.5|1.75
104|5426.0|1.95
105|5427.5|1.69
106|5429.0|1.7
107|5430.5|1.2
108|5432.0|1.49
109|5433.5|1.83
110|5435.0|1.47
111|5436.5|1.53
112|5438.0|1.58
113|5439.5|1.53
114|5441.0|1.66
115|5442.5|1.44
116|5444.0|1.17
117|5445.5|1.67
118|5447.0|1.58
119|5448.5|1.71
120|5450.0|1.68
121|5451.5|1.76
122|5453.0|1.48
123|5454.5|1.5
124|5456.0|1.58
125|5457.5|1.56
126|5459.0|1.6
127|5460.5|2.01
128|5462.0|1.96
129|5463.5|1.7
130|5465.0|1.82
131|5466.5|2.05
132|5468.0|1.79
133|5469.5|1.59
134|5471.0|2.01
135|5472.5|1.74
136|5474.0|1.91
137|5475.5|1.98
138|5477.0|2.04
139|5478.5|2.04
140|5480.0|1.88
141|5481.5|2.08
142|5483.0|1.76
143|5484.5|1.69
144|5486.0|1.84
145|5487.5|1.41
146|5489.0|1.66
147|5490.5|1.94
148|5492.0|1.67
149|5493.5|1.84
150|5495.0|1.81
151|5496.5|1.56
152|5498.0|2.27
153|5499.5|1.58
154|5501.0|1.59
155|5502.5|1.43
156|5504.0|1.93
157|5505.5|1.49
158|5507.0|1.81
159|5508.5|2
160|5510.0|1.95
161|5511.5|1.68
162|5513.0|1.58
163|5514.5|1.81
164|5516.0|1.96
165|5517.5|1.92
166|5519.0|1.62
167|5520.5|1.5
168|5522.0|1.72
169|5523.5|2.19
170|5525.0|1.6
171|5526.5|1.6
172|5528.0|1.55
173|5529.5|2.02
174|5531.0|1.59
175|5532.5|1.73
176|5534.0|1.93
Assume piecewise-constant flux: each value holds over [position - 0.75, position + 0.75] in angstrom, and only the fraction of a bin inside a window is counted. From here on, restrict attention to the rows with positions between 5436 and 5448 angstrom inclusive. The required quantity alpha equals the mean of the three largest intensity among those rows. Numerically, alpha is 1.64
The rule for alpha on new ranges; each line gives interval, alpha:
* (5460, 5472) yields 2.02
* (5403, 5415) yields 1.84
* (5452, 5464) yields 1.89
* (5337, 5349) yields 1.98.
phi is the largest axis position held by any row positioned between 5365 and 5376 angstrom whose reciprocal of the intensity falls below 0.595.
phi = 5373.5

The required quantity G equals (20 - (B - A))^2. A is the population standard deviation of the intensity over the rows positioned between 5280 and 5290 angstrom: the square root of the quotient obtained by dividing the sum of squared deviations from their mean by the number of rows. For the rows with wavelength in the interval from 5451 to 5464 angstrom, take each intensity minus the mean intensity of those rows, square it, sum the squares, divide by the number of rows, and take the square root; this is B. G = 402.0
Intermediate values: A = 0.23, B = 0.18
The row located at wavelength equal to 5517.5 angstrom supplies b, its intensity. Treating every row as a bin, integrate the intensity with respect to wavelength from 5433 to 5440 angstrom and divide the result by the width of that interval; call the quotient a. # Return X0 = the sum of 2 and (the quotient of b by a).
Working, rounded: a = 1.58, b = 1.92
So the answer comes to 3.21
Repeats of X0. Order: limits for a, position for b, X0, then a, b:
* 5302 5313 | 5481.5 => 3.24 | 1.68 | 2.08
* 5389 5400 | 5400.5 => 3.10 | 1.64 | 1.8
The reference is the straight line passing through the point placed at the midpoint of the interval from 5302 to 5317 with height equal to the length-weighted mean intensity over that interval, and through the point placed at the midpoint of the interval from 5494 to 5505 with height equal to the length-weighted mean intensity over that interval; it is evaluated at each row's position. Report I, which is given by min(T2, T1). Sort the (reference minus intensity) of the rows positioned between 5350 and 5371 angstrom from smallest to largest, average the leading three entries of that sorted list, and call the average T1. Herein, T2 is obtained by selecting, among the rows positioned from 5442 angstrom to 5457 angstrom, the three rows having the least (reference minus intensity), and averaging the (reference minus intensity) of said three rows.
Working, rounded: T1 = -0.26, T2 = -0.01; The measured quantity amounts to -0.26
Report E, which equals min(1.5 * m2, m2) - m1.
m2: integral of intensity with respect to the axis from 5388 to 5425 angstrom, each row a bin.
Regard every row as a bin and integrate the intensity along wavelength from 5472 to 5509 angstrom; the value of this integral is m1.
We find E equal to -5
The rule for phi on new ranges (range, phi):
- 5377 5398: 5396.0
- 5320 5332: 5330.0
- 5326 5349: 5346.5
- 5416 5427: 5426.0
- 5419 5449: 5448.5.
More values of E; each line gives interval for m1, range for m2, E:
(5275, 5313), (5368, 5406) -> 2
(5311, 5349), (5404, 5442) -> -3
